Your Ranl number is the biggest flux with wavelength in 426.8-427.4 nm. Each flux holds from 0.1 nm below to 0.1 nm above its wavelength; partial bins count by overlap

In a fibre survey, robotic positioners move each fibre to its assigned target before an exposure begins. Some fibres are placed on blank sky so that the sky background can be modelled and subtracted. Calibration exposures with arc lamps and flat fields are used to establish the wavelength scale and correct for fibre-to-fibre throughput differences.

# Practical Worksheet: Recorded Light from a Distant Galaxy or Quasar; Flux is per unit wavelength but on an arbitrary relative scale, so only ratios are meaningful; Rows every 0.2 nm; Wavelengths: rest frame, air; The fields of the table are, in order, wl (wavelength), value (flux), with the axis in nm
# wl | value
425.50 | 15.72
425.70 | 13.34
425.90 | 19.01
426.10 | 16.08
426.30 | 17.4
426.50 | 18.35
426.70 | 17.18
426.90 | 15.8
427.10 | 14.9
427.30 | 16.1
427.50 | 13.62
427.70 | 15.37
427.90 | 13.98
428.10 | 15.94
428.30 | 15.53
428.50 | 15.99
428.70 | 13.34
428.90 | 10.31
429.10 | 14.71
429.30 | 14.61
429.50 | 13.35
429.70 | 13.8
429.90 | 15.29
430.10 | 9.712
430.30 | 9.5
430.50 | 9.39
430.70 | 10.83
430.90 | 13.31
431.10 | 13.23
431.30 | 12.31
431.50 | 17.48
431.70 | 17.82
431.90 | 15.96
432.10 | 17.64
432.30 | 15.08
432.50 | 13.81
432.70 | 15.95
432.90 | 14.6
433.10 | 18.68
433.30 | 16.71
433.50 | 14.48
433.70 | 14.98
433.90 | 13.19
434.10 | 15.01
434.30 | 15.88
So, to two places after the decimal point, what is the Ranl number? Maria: 16.10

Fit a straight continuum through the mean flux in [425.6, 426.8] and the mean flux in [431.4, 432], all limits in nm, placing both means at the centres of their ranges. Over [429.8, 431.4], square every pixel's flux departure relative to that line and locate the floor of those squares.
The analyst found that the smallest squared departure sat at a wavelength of 429.90 nm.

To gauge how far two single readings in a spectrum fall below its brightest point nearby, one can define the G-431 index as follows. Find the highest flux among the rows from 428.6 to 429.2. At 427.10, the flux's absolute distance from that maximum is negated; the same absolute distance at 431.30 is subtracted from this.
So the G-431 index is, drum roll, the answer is -2.6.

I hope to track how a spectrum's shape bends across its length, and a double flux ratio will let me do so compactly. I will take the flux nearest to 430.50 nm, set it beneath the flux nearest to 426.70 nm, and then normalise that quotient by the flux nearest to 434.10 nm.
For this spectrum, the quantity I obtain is 0.122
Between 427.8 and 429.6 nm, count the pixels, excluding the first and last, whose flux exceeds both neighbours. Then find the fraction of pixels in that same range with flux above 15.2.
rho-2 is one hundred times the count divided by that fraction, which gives 900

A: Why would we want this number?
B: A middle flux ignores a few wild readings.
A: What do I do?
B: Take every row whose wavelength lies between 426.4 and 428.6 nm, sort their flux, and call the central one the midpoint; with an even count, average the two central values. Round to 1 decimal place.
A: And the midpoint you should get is 15.8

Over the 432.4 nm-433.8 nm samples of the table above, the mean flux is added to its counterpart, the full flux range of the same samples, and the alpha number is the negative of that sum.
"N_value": -20.5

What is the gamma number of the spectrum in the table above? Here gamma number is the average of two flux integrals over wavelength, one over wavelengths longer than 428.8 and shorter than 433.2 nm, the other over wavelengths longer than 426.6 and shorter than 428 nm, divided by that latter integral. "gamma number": 1.9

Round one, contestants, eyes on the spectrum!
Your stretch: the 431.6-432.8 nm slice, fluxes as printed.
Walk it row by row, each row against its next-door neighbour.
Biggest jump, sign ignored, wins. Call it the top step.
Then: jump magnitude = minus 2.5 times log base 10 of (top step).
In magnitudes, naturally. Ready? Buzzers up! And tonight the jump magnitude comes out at -1.0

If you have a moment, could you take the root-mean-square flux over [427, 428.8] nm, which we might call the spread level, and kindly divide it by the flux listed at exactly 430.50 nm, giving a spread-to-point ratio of 1.60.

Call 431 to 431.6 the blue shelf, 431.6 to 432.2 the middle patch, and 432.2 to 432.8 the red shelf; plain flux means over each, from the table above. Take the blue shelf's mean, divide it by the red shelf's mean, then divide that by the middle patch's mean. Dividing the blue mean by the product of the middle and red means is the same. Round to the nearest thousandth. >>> 0.056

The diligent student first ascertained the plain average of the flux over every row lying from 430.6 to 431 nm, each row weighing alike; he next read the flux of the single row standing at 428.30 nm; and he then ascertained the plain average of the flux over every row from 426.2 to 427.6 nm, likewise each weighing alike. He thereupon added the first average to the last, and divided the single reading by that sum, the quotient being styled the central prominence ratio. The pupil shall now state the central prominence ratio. 0.55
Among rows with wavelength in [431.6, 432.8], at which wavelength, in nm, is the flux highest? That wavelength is 431.70 nm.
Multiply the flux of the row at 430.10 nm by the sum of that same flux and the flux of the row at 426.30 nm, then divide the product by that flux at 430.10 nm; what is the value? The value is 27.1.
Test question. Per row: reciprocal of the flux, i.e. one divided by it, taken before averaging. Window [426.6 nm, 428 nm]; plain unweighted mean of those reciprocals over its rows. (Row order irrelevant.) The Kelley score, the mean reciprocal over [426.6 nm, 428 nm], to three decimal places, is 0.066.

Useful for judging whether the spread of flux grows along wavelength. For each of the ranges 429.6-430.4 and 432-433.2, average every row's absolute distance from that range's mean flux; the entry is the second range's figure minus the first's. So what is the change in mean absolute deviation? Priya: -1.0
